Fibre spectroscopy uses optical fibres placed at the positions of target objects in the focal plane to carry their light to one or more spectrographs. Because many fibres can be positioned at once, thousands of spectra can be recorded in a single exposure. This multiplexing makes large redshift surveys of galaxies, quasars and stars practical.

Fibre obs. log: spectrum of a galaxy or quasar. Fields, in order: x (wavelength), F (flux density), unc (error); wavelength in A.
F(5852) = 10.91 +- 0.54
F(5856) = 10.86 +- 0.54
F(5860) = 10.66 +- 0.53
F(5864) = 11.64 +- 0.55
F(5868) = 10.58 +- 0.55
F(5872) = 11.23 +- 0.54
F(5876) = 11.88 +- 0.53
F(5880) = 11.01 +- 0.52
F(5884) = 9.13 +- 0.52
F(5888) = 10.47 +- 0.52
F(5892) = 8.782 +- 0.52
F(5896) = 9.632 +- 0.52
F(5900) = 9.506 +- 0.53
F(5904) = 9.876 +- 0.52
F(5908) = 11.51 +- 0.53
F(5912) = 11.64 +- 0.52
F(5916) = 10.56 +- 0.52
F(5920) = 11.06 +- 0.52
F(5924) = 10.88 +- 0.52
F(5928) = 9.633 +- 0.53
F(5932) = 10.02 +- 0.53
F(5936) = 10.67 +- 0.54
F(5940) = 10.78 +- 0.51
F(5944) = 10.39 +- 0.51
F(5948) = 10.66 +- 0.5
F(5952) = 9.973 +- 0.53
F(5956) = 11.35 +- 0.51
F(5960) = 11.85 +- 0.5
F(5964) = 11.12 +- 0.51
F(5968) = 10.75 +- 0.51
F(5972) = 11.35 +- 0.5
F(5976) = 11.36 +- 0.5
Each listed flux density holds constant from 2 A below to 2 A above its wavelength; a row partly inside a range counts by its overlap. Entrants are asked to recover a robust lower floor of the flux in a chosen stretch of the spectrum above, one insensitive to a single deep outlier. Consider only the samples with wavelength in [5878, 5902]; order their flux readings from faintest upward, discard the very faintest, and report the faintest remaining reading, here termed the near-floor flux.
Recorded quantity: 9.13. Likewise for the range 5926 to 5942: 10.02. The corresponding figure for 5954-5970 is 11.12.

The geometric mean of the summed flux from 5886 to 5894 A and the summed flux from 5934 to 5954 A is 32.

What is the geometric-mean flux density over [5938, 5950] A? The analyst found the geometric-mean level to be 10.6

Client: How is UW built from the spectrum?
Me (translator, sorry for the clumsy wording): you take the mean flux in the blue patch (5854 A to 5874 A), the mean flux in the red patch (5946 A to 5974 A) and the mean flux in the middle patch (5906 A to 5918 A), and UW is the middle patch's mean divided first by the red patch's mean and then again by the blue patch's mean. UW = 0.0929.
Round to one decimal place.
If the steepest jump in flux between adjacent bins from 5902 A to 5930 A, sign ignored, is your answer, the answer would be 1.6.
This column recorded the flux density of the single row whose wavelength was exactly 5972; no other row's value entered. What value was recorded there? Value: 11.35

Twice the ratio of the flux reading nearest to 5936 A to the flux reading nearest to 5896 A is 2.22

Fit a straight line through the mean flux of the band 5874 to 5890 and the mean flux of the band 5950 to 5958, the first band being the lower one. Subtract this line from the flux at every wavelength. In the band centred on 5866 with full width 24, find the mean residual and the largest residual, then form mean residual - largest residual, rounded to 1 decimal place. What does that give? -0.7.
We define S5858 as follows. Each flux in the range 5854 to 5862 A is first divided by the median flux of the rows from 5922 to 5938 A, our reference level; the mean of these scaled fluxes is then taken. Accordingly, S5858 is 1.04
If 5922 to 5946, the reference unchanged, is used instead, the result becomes 1.00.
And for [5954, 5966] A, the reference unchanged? 1.11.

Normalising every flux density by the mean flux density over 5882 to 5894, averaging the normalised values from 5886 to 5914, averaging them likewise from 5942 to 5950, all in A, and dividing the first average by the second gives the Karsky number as 0.97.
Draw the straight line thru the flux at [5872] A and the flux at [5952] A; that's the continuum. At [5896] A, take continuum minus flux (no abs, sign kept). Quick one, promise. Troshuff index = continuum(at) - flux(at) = 1.2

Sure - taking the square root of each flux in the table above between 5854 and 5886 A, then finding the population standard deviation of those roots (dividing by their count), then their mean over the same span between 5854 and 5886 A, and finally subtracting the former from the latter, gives 3.17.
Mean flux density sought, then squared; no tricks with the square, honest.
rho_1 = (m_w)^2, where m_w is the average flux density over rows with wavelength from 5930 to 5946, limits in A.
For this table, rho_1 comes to 110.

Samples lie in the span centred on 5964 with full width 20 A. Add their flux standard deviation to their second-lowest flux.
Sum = 11.5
